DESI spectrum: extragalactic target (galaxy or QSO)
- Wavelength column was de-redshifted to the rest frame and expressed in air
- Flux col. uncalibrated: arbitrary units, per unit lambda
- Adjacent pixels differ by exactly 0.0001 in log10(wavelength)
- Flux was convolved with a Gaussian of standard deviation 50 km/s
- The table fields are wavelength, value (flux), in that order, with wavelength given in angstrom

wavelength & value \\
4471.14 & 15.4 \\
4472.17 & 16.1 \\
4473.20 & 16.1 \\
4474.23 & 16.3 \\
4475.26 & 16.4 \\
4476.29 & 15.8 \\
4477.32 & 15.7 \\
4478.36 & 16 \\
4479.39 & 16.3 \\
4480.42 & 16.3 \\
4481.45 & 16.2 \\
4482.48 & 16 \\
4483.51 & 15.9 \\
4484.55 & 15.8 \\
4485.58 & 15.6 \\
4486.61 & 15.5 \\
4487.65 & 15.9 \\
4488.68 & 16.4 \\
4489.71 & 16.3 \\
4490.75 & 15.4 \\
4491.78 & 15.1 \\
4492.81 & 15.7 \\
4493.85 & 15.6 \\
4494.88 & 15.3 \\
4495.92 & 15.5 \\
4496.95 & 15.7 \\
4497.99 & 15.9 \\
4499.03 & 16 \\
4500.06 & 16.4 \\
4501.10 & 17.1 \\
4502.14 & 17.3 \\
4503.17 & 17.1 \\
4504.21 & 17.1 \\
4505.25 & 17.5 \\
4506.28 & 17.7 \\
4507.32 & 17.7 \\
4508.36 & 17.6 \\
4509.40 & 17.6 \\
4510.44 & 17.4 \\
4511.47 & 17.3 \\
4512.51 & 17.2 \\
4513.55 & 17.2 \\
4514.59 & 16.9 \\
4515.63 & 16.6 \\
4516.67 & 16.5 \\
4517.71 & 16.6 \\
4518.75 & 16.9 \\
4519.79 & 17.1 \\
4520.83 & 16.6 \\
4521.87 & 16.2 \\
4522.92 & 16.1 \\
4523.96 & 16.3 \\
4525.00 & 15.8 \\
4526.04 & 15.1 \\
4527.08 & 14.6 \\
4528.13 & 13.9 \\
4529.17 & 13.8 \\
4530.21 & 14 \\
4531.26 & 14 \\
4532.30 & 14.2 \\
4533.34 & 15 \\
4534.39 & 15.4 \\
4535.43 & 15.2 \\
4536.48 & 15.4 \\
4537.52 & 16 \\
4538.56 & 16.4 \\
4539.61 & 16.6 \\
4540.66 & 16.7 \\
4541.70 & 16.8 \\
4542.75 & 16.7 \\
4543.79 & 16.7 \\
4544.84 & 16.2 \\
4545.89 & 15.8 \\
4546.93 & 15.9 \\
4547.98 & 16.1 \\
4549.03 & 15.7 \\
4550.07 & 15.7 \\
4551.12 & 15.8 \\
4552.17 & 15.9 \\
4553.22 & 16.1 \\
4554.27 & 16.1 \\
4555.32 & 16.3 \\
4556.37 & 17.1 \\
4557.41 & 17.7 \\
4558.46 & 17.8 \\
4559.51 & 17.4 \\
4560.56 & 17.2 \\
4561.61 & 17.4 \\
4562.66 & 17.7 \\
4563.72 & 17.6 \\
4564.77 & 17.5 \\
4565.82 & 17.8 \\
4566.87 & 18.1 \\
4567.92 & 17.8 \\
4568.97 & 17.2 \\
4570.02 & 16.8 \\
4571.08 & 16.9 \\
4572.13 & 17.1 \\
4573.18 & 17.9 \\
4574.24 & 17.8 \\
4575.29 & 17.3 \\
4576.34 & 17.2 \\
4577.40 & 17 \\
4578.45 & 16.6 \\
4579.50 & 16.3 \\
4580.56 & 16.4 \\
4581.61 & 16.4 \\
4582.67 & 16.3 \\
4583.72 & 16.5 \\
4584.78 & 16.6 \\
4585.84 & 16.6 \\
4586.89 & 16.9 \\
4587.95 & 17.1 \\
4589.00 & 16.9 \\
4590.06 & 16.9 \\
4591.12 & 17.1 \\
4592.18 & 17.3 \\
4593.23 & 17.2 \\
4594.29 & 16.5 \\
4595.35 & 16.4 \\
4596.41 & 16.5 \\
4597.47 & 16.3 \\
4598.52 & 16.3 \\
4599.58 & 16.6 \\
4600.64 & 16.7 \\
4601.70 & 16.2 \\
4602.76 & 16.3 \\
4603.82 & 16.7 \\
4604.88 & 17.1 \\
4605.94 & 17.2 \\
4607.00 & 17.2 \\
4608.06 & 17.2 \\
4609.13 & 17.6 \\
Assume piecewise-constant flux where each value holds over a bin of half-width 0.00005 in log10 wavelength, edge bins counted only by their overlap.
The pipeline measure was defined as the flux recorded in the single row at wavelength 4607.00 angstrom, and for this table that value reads 17.2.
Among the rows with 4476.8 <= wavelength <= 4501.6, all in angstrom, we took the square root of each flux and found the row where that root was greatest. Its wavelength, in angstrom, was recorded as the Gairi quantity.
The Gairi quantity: 4501.10 angstrom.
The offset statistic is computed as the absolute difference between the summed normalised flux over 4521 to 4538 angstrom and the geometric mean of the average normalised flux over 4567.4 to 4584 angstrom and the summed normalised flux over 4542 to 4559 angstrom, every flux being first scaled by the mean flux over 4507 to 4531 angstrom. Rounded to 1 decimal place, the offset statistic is 10.7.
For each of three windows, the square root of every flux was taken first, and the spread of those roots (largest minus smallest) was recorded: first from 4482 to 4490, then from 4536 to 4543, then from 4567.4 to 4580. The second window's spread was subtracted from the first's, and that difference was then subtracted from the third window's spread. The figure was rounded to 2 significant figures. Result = 0.26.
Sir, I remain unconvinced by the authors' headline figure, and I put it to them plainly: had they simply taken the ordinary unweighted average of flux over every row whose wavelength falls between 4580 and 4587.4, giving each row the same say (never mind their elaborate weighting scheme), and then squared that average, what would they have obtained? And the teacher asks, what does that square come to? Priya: 273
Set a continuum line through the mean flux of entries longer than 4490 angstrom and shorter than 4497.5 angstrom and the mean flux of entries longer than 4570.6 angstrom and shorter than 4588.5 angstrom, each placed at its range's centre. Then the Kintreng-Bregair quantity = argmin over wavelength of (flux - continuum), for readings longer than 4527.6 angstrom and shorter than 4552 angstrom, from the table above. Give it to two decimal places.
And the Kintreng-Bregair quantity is 4529.17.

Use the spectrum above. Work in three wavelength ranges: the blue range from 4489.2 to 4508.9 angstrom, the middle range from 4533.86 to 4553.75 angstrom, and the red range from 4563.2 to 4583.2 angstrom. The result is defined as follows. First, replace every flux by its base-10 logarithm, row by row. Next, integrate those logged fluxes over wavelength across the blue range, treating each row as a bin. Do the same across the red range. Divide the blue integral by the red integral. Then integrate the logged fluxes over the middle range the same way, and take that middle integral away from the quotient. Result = -23.0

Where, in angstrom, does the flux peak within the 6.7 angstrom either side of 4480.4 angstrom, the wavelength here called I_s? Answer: 4475.26 angstrom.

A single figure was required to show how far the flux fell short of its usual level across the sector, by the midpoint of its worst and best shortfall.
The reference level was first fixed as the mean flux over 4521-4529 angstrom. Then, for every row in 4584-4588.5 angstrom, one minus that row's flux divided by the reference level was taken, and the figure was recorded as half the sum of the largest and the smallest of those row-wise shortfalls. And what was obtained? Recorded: -0.09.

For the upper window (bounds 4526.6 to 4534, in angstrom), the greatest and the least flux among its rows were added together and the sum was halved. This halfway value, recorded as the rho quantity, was 14.4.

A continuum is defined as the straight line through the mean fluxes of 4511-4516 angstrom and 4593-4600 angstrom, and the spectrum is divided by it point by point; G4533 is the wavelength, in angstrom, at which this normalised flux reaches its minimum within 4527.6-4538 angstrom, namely 4529.17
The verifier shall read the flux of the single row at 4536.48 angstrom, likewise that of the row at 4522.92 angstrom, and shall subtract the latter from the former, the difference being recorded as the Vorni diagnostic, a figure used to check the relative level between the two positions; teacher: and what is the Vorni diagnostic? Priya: -0.70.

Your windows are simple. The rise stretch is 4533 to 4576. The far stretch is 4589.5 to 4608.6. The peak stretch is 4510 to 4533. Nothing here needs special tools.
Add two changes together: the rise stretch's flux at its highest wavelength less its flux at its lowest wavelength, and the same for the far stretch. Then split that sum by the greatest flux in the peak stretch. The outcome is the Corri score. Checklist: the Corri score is 0.15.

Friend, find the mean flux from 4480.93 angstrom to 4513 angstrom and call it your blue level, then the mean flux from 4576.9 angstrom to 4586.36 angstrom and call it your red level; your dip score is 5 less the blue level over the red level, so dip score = 4.01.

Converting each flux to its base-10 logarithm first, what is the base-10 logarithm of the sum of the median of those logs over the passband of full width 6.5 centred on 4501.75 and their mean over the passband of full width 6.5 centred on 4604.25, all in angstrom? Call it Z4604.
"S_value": 0.391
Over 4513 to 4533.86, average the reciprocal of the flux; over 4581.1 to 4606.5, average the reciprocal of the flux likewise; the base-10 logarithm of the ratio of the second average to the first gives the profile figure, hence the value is -0.030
